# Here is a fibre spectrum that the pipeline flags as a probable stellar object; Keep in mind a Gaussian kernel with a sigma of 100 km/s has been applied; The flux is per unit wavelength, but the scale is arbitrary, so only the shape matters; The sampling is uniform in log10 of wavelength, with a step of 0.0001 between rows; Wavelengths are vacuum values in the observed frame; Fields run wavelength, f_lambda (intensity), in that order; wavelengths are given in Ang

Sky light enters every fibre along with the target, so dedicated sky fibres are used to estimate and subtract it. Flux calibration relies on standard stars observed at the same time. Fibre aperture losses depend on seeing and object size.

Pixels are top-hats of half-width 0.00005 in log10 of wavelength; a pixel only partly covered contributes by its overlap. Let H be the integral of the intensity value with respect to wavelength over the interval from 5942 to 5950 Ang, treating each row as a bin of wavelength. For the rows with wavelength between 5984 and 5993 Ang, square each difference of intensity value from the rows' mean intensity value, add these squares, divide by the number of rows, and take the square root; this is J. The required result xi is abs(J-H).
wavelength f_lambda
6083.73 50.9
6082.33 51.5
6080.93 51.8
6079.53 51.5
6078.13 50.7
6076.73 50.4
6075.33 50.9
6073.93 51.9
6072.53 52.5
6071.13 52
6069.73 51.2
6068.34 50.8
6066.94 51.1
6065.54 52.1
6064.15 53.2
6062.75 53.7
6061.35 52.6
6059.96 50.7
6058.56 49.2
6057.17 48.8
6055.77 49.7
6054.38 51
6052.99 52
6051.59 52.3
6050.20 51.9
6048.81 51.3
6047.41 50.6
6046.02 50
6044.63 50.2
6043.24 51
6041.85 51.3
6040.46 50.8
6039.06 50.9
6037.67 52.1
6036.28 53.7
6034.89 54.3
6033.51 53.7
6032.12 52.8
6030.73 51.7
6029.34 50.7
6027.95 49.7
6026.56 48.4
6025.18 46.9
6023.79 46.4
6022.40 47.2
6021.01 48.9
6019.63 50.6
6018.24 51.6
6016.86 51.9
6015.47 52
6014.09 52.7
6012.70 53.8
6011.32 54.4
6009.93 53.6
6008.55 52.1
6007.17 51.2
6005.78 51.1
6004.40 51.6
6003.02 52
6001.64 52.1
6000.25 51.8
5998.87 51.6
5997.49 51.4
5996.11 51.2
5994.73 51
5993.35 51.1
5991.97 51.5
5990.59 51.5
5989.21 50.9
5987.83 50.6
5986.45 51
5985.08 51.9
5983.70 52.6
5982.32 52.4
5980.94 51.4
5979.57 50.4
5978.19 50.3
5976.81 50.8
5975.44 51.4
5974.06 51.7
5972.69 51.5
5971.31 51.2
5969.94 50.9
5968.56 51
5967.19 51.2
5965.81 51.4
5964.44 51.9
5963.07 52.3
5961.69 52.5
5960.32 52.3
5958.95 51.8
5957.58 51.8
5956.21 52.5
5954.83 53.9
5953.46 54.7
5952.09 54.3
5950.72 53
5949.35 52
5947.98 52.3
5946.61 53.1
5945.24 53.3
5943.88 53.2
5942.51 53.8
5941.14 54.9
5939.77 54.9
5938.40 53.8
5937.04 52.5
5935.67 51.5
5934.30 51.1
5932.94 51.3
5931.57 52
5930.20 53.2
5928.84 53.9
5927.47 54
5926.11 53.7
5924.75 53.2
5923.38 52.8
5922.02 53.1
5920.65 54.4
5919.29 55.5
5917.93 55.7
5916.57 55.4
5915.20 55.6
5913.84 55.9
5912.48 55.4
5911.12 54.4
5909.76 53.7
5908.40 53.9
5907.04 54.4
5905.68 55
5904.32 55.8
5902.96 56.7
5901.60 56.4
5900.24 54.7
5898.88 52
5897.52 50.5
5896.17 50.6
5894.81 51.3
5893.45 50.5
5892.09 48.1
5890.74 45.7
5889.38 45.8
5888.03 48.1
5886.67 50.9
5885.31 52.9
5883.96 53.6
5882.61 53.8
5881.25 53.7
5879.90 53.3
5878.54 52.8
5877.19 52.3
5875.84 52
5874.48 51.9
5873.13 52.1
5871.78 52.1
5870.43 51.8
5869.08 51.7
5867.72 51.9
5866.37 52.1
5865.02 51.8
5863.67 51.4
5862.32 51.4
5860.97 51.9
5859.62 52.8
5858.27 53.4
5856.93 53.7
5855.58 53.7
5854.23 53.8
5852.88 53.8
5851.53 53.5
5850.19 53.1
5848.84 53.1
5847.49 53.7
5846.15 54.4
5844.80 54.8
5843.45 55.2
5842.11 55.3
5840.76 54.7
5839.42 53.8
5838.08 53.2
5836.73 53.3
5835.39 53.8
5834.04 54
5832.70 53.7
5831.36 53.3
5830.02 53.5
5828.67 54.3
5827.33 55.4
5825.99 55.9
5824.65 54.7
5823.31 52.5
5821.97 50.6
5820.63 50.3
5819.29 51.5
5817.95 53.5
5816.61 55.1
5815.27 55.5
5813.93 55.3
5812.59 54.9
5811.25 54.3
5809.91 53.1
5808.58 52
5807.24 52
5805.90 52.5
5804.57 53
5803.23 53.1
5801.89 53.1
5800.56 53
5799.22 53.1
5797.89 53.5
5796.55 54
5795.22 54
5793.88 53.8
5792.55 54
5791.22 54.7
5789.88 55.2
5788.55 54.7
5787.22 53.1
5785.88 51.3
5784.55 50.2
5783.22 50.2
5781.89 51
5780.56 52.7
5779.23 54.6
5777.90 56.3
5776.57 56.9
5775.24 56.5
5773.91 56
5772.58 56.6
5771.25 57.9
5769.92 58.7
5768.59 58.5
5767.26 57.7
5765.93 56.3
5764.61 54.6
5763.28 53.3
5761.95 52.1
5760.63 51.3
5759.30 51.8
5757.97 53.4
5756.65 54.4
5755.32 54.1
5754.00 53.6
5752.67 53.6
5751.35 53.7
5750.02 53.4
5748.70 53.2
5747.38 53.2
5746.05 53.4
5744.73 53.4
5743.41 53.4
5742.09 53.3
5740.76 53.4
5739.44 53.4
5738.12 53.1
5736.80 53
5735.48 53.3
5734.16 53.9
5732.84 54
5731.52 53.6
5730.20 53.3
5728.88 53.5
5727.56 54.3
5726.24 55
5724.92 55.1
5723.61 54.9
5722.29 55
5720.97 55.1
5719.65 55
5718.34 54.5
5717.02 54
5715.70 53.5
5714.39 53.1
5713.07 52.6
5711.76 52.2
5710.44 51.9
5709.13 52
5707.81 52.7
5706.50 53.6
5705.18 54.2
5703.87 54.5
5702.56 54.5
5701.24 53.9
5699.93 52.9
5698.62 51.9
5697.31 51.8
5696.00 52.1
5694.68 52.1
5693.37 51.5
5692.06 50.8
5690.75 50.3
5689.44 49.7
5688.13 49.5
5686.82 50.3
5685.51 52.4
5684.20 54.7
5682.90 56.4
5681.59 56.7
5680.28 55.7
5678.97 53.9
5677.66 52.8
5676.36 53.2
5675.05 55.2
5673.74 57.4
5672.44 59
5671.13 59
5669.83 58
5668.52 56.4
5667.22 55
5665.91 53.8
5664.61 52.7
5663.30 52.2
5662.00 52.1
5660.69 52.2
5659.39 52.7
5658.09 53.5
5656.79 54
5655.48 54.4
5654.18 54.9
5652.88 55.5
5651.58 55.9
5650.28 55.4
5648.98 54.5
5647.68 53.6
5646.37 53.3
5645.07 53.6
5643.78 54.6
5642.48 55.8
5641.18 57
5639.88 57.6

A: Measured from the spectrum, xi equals 423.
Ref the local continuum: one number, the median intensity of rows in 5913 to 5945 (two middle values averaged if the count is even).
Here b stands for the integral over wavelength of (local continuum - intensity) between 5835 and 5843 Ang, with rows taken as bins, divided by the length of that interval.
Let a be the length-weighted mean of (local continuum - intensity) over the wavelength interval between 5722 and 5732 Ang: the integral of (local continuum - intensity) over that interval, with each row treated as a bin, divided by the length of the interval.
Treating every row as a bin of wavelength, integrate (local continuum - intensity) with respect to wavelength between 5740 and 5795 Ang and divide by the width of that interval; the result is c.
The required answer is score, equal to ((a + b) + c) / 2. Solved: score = -0.6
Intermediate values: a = -0.5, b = -0.3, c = -0.3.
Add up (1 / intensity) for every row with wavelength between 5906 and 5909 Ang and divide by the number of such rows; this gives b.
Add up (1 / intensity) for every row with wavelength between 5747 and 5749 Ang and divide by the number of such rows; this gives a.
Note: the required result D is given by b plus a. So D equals 0.0373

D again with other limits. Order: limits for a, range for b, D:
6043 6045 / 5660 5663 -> 0.0389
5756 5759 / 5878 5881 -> 0.0374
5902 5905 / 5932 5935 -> 0.0373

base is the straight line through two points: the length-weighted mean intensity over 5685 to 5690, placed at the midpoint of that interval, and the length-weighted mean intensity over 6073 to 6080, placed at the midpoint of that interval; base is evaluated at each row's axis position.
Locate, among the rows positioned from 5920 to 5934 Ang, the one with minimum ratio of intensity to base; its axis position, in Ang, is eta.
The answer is 5932.94 Ang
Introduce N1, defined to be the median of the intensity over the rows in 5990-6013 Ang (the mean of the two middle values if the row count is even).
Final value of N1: 51.6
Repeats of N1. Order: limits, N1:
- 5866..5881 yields 52.1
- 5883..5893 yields 48.1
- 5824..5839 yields 53.8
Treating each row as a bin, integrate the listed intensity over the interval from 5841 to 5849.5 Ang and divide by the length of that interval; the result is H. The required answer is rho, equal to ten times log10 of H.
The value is 17.36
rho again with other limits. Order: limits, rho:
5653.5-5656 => 17.38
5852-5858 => 17.30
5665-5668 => 17.36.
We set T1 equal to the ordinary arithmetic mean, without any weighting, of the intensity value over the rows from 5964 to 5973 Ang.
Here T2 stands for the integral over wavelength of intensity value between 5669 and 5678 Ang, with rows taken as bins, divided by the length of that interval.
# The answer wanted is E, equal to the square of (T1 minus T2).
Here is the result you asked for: 27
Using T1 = 51.3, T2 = 56.5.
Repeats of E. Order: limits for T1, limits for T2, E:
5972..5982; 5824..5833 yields 11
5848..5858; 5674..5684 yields 2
